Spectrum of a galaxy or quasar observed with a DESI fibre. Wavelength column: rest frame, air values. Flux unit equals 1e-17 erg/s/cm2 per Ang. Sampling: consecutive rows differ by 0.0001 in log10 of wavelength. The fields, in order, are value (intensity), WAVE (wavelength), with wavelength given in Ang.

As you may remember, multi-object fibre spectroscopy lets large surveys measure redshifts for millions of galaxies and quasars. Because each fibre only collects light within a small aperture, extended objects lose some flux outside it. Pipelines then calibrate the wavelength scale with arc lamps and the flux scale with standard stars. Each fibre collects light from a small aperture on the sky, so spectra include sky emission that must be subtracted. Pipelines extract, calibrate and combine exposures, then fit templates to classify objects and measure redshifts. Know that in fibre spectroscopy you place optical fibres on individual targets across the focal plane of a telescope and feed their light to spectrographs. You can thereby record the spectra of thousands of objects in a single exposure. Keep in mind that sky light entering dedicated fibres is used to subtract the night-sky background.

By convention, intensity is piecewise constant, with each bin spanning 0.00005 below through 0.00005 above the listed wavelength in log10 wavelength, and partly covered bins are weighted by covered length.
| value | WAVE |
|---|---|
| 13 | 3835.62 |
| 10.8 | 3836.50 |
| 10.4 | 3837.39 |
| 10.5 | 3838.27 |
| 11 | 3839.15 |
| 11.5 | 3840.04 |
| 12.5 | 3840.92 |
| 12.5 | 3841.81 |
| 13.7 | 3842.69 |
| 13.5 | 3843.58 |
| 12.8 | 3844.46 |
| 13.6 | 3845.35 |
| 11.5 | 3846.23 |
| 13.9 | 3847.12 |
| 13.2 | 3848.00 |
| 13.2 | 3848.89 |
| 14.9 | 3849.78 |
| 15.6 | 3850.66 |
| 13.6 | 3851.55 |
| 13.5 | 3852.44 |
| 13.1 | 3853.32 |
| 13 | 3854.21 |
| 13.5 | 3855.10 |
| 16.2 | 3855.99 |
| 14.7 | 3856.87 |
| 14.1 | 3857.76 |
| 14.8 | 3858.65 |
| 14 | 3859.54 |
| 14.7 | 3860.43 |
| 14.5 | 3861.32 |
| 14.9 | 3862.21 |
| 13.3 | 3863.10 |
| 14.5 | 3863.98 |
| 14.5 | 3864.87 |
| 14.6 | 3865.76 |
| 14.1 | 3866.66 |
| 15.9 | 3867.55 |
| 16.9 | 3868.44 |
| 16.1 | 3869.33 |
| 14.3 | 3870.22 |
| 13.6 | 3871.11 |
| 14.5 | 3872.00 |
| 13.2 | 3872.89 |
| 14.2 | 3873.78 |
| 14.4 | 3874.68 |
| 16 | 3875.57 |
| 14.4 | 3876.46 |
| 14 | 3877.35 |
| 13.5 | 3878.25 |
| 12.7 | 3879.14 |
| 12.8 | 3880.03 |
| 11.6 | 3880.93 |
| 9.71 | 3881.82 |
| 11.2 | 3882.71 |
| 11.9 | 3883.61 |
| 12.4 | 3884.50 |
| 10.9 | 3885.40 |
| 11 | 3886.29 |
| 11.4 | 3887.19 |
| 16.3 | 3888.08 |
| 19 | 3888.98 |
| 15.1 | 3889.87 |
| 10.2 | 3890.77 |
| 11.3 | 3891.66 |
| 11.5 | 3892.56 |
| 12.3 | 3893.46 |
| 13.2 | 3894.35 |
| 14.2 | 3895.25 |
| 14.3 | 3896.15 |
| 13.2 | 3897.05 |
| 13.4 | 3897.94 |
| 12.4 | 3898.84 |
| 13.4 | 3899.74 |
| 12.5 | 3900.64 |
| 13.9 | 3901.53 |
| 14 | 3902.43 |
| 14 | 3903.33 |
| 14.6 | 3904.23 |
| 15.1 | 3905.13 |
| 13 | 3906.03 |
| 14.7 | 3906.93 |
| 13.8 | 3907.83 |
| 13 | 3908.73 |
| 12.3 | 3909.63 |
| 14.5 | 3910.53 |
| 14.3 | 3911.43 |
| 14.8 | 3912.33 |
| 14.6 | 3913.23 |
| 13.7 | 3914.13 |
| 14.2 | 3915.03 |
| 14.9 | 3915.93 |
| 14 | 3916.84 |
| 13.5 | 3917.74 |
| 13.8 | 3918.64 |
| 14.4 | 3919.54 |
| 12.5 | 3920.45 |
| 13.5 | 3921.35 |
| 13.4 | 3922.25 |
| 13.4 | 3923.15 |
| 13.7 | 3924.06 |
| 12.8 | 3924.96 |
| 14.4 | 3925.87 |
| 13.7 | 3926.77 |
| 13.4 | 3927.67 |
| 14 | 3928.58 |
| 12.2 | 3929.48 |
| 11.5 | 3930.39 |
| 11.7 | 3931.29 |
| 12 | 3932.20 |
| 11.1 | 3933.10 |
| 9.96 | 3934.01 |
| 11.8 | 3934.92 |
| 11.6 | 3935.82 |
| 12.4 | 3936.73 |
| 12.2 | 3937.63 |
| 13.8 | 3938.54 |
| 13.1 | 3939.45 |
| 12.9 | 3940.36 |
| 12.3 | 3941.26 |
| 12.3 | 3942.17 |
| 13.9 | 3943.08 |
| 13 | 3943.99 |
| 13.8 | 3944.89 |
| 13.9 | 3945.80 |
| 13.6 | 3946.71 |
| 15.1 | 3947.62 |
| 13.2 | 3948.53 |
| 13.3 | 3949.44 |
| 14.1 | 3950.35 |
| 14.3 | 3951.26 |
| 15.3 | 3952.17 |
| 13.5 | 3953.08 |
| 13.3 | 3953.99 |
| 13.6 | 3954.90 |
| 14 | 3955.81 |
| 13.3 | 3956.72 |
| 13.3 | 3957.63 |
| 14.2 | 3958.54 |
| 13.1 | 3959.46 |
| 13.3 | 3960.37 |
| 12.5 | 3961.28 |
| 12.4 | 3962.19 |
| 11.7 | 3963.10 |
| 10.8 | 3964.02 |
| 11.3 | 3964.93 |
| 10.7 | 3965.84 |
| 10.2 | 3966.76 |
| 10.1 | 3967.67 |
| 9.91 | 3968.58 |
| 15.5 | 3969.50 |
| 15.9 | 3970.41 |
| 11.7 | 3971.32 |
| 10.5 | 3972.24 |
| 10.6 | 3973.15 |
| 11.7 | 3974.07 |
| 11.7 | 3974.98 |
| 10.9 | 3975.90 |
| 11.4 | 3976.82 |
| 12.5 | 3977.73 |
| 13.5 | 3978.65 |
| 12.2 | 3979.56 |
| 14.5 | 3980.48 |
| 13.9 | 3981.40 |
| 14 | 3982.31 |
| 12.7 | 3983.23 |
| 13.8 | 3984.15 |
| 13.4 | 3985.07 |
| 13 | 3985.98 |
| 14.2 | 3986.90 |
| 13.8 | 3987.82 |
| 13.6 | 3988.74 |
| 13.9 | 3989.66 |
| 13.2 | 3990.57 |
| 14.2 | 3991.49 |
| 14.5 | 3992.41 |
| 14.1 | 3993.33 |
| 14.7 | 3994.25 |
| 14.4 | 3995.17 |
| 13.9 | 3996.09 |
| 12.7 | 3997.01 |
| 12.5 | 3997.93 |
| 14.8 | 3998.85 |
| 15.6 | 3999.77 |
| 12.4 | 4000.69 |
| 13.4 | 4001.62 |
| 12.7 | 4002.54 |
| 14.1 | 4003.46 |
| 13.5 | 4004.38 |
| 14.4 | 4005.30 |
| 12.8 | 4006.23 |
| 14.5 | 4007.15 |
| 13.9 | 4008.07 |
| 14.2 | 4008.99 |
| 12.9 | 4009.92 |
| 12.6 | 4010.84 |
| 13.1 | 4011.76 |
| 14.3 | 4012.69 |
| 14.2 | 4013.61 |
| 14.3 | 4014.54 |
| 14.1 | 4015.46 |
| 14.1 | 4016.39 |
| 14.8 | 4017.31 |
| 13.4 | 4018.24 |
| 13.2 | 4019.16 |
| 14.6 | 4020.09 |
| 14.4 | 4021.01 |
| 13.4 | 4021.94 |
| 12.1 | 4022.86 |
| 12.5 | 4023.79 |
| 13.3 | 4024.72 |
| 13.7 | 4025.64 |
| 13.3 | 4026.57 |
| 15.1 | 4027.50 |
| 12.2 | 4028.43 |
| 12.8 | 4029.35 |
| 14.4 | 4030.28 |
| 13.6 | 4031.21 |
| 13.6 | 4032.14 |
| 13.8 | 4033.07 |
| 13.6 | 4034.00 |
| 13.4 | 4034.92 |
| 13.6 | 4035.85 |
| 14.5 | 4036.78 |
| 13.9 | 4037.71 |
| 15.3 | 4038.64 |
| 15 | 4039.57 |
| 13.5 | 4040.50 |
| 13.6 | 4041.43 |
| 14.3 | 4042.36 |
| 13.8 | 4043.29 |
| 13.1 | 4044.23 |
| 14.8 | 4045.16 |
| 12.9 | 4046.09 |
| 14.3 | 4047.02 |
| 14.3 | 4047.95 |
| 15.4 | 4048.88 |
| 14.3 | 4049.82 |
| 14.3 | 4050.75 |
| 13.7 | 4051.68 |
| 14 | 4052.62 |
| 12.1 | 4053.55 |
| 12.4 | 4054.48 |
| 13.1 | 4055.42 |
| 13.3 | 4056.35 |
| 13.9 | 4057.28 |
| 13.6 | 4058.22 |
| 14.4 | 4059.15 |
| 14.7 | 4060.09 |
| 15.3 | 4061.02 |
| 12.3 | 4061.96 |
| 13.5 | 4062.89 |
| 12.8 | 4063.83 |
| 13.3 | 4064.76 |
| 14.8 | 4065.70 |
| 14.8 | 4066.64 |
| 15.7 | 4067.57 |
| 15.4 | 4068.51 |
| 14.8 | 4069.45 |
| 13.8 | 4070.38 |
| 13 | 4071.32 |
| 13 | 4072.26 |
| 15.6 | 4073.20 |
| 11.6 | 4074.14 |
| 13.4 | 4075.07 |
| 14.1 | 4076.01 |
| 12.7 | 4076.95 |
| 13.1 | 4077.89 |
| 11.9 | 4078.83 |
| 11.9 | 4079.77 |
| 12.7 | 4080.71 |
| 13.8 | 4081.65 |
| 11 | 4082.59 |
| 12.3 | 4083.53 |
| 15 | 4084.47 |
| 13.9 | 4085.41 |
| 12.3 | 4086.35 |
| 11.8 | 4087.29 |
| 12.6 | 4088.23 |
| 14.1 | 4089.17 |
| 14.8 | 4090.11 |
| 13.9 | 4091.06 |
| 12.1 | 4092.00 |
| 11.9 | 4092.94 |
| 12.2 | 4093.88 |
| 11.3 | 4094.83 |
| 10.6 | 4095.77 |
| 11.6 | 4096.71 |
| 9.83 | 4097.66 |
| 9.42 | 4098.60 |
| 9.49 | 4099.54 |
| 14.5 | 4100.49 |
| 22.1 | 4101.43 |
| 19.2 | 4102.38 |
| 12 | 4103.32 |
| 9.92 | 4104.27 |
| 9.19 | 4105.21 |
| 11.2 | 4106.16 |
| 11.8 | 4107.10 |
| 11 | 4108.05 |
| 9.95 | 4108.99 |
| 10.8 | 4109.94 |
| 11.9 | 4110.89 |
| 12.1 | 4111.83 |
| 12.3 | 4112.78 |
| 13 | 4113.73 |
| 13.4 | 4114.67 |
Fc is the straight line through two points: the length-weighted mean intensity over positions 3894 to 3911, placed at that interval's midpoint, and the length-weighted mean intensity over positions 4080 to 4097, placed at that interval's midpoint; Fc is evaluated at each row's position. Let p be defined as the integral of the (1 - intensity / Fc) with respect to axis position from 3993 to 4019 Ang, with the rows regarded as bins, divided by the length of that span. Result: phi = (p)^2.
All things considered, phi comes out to 0.0027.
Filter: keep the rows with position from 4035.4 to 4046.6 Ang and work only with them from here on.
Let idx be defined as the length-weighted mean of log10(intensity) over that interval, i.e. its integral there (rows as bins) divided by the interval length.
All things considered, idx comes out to 1.15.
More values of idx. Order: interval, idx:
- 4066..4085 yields 1.13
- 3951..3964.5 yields 1.12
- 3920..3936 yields 1.10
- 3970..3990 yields 1.11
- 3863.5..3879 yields 1.16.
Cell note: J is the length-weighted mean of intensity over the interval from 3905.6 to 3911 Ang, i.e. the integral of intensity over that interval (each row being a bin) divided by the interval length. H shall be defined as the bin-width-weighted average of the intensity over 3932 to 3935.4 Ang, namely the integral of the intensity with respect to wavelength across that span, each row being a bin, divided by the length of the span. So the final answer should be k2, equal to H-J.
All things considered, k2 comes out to -2.4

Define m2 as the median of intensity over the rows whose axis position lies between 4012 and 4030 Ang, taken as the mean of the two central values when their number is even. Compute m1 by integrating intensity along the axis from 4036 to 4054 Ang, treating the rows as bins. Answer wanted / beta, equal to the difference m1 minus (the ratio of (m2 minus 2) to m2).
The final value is 252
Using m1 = 253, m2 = 13.7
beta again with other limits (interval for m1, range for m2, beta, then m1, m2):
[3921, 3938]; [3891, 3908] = 213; 214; 13.4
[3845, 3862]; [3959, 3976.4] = 237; 238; 11.7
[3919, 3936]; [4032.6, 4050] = 215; 216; 13.9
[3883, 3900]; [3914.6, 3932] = 220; 221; 13.5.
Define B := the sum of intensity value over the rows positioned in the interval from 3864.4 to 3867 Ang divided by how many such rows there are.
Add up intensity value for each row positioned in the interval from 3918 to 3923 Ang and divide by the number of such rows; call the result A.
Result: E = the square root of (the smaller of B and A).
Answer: 3.68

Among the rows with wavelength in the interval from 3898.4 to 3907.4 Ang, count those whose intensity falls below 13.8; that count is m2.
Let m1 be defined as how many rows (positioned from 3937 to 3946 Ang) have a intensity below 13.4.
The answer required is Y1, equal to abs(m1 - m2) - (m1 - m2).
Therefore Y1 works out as 0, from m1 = 6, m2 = 4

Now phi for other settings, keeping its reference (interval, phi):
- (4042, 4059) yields 0.0049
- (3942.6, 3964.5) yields 0.0000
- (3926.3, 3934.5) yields 0.0097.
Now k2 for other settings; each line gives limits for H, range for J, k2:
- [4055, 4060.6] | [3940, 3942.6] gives 1.4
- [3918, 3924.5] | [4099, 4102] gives -1.8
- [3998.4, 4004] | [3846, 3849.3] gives 0.8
